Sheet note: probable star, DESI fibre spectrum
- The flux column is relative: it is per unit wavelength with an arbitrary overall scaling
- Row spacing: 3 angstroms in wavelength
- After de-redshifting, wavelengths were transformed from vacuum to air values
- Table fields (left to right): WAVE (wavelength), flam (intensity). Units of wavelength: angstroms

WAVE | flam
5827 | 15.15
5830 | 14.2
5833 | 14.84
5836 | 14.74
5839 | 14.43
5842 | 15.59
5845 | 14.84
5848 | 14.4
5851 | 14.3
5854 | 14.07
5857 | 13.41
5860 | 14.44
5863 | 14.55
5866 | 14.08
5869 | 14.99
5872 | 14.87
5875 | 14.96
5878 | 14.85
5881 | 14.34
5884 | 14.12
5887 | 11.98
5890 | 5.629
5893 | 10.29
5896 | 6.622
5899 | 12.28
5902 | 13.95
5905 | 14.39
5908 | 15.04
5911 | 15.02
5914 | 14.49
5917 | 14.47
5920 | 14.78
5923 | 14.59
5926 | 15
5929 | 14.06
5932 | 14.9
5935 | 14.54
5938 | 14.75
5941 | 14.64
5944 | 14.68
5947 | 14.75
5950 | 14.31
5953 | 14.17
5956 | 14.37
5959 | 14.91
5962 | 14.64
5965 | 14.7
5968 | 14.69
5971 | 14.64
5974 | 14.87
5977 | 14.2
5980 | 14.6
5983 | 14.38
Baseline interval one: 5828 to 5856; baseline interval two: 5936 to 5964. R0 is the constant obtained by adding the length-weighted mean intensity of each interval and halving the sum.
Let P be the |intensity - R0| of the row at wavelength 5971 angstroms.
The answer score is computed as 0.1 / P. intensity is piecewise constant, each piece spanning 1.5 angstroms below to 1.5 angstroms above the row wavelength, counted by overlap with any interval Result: 1.8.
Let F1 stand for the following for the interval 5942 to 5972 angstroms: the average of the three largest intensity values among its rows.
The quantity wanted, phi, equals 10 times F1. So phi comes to 148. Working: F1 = 14.79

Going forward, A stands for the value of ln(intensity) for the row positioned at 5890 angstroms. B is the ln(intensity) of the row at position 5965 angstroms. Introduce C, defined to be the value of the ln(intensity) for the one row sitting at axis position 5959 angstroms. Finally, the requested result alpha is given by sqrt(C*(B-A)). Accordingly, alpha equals 1.61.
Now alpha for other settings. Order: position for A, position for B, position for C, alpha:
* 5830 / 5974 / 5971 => 0.35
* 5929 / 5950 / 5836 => 0.22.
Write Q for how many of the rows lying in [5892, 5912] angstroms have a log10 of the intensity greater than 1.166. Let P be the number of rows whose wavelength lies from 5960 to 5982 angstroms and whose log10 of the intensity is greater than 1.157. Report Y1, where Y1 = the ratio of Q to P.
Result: 0.33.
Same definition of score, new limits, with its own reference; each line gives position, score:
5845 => 0.4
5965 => 0.9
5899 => 0.0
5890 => 0.0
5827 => 0.2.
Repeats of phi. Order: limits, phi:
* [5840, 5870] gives 151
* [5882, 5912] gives 148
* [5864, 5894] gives 149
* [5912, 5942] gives 149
